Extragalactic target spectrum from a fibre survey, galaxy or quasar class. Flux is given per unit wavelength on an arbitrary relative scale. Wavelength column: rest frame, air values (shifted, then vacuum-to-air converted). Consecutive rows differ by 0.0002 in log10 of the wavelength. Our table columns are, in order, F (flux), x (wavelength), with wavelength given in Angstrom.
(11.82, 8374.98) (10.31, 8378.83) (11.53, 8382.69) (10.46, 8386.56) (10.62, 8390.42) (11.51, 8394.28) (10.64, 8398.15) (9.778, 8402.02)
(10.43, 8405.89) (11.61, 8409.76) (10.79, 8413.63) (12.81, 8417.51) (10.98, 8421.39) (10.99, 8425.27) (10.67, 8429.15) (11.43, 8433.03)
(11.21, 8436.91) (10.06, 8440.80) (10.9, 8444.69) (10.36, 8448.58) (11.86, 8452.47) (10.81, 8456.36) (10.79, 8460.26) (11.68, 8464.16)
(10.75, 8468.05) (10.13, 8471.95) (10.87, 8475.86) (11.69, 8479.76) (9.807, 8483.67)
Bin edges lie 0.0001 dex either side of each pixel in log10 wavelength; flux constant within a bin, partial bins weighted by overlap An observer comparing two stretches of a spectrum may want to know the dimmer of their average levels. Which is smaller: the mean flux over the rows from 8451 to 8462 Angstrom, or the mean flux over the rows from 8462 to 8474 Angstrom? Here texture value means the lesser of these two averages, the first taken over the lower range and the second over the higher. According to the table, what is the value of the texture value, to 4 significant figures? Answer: 10.85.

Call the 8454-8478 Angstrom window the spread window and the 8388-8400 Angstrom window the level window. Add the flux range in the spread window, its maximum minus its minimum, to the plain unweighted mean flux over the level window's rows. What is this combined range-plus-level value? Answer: 12.5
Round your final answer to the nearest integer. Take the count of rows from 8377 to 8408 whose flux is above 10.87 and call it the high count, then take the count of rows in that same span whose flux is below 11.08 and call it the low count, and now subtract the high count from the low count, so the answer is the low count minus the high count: 4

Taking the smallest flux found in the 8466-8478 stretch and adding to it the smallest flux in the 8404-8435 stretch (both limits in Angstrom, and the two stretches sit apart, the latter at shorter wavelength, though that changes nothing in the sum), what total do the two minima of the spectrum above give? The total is 20.6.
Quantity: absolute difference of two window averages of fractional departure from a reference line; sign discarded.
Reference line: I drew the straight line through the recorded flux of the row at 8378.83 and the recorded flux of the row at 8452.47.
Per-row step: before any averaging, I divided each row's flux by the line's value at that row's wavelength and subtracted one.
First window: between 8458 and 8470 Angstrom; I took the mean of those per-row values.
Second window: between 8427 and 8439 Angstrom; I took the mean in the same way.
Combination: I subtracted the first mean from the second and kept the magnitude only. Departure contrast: 0.05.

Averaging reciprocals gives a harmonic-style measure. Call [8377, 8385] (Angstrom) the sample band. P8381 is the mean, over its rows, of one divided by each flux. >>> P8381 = 0.0919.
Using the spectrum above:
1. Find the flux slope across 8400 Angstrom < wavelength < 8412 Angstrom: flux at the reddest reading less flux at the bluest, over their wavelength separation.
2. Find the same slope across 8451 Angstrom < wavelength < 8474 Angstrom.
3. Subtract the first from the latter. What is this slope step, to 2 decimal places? -0.33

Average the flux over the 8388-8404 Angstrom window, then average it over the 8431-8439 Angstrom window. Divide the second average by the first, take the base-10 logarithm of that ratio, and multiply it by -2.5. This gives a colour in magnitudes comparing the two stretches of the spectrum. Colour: -0.07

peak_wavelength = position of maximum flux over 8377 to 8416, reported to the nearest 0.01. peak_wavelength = 8409.76 Angstrom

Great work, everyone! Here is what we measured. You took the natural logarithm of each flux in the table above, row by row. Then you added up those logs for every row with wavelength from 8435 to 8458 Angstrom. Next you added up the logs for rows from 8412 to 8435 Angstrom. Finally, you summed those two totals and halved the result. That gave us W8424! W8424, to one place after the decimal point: 14.4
